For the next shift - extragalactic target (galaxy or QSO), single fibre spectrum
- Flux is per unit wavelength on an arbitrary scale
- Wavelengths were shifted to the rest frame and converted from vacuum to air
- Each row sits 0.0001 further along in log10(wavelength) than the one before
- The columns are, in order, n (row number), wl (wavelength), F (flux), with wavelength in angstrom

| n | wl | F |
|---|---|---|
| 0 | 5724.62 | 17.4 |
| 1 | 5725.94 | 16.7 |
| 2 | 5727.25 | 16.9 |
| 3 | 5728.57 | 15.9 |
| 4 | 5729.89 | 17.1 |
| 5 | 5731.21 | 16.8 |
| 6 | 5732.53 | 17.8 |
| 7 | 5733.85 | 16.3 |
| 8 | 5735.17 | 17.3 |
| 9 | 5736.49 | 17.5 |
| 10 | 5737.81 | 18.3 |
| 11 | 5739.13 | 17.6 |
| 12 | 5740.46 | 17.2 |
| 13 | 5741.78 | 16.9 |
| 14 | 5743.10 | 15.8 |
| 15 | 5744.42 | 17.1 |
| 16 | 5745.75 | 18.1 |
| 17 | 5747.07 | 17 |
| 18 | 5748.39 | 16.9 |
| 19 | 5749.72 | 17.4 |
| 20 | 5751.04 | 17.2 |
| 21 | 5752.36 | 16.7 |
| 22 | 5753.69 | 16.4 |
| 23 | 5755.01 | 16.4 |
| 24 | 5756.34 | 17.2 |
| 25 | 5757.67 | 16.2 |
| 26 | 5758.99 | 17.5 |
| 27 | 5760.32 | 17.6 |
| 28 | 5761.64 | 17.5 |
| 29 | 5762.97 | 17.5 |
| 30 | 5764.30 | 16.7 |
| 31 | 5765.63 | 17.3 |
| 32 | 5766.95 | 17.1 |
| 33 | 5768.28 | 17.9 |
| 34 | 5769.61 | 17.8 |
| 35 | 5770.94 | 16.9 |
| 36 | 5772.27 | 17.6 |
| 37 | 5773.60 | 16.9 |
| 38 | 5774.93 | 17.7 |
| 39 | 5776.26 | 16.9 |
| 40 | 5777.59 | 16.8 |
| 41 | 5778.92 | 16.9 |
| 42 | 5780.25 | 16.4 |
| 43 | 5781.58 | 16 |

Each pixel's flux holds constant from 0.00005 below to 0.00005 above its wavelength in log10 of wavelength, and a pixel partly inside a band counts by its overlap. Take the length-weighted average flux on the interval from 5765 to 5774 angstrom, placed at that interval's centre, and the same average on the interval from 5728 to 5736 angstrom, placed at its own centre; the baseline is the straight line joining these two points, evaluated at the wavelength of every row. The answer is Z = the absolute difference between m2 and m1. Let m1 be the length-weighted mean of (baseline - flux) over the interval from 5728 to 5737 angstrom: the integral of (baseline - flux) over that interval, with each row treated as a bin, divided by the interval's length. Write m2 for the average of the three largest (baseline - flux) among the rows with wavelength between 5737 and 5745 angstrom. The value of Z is 0.49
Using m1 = -0.1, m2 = 0.43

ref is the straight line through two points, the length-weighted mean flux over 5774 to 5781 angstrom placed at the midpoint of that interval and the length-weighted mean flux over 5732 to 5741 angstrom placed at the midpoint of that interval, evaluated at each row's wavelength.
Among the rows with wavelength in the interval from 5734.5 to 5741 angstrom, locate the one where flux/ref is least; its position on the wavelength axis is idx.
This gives 5740.46 angstrom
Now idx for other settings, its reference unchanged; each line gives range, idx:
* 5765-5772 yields 5770.94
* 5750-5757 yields 5753.69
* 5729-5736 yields 5733.85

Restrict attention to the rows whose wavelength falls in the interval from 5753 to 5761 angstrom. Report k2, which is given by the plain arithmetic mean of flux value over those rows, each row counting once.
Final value 16.9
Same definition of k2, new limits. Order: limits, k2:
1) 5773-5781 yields 16.9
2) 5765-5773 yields 17.4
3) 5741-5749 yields 17.0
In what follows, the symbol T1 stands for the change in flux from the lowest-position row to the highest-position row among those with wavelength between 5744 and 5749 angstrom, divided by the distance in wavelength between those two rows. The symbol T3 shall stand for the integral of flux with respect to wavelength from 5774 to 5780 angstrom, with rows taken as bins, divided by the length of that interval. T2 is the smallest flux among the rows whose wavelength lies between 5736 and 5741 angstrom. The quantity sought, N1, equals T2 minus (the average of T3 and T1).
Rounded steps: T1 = -0.1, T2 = 17.2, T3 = 17.0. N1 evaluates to 8.71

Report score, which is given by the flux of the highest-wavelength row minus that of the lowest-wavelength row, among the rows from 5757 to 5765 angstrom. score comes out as 0.5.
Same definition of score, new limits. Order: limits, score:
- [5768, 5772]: -1.0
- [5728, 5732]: 0.9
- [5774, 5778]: -0.9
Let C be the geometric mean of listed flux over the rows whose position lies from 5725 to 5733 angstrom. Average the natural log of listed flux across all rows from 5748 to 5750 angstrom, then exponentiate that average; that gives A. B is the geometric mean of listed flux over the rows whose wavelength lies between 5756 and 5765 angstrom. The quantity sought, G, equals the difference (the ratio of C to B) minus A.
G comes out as -16.2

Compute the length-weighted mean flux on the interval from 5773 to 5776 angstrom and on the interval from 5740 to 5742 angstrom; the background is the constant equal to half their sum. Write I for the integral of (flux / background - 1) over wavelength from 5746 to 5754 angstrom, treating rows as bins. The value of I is -0.07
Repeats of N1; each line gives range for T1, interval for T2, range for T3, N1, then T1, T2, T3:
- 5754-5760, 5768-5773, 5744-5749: 8.12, 0.3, 16.9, 17.3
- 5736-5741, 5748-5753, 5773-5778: 8.19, -0.1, 16.7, 17.1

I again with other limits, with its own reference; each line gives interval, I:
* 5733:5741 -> 0.10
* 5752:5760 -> -0.18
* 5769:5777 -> 0.06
